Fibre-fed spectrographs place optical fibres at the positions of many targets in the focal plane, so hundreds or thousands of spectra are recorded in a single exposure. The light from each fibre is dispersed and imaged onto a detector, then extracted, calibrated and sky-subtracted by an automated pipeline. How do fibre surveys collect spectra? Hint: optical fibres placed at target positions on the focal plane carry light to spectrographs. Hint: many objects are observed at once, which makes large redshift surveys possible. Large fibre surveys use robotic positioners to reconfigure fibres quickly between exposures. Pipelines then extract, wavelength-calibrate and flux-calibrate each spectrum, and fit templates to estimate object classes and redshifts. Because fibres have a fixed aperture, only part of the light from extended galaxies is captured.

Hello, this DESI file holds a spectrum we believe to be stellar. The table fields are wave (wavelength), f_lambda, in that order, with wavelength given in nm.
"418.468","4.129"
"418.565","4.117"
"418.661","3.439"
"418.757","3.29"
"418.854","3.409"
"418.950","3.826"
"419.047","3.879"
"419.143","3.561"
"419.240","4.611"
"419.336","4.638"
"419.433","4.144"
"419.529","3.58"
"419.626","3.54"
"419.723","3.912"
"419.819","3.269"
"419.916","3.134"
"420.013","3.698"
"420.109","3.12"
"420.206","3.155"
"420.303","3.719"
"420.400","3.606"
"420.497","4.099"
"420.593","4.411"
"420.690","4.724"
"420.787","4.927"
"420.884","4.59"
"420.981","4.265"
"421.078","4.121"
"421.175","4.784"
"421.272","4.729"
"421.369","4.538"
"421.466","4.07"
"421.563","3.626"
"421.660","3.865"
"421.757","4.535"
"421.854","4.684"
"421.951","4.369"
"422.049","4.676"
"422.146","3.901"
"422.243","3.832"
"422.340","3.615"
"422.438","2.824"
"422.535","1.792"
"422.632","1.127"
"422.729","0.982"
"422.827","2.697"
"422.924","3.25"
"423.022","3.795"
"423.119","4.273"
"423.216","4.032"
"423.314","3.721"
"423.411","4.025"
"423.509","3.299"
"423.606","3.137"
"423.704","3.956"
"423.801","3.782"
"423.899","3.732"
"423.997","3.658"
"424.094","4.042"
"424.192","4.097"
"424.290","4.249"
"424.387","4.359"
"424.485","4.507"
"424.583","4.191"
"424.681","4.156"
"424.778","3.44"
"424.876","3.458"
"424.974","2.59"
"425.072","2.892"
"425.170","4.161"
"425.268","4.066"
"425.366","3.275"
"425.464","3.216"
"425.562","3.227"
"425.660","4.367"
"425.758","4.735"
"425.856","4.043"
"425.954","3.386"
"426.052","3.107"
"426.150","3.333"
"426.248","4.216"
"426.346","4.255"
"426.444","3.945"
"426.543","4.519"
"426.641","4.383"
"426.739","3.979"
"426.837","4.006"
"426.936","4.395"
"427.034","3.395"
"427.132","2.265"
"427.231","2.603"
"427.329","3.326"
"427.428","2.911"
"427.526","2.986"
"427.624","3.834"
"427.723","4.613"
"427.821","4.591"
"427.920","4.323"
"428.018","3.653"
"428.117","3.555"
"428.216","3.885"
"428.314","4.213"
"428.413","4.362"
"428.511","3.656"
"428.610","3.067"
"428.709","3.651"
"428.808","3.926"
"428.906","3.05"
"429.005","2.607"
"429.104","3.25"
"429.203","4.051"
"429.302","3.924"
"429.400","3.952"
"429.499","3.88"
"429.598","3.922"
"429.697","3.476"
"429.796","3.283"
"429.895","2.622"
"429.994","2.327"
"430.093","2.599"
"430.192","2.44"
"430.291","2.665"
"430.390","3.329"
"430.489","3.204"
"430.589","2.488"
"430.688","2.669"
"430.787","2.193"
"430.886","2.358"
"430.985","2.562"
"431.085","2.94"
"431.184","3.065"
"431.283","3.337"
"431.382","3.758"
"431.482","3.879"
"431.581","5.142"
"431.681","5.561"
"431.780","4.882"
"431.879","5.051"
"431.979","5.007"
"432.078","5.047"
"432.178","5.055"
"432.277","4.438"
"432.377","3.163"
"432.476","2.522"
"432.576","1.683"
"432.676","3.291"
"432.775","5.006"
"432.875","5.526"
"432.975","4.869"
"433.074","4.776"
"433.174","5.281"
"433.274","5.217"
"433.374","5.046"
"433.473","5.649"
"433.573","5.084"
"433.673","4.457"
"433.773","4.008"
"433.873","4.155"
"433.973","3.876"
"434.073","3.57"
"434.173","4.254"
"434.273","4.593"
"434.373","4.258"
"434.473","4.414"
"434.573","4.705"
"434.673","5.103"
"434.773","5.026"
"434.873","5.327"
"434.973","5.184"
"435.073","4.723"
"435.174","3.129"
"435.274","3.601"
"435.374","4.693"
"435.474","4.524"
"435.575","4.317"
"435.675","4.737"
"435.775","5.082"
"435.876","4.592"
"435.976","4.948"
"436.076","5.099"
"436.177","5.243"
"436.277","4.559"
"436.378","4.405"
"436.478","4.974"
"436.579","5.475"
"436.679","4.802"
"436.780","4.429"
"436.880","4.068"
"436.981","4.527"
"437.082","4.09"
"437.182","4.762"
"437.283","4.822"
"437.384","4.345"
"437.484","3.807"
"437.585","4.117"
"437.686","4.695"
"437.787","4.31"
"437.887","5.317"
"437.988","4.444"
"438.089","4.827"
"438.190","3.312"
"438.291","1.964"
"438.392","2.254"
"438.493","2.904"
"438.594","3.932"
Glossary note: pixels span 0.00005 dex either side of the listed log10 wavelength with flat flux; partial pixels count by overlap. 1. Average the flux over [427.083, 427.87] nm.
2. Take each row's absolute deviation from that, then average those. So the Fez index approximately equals 0.72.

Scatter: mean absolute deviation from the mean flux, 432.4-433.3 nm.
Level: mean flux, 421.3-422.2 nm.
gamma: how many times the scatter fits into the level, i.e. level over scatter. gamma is 4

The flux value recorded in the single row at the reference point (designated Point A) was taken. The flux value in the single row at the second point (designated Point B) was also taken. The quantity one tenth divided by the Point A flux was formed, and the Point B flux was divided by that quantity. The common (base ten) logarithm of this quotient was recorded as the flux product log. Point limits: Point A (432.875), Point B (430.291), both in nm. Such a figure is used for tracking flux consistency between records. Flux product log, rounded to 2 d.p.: 2.17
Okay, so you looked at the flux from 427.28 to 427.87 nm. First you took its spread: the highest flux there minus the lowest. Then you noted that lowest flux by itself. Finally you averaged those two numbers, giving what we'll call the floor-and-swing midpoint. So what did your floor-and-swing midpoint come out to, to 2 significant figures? 2.3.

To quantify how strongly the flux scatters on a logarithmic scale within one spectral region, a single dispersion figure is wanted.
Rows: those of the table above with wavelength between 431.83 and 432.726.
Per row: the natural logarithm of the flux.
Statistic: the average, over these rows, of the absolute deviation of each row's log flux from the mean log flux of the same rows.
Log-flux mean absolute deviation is 0.32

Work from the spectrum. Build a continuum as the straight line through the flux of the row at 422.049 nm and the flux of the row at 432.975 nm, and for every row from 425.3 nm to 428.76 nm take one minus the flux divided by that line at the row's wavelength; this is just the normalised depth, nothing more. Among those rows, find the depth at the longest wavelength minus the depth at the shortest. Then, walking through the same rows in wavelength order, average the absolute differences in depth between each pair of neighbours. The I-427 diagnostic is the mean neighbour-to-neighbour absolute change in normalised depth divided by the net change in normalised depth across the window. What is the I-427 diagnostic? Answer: -1.3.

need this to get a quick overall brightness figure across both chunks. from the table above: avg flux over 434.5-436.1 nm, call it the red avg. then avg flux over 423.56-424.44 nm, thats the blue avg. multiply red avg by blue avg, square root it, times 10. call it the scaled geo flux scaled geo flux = 43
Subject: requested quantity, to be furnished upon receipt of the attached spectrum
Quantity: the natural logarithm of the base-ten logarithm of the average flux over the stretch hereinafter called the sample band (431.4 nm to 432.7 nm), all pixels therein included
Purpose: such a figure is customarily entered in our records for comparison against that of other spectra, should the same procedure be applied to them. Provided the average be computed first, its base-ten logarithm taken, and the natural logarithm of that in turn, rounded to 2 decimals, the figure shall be -0.47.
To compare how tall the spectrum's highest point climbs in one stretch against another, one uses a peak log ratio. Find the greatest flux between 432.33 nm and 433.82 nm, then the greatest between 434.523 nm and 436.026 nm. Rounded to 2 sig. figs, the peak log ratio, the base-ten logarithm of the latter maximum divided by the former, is -0.025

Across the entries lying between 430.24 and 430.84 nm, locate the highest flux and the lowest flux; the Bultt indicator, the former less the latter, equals 1.14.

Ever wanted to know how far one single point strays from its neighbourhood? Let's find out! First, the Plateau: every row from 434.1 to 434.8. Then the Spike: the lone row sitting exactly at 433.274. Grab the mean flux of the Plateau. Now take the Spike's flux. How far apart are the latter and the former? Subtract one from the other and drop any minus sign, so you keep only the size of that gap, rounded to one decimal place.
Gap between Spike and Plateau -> 0.6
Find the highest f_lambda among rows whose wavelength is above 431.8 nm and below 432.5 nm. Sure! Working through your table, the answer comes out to 5.055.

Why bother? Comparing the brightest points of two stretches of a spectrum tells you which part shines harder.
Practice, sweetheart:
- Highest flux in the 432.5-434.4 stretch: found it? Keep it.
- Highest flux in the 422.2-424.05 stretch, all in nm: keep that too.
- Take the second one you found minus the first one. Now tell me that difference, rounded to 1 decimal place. -1.4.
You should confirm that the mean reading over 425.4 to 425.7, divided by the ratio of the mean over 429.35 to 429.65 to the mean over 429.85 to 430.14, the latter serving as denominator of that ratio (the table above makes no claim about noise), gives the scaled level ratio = 2.3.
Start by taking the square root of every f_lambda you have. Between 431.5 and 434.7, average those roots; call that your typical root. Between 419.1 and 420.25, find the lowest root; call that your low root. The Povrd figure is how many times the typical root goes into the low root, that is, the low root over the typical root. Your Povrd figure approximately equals 0.84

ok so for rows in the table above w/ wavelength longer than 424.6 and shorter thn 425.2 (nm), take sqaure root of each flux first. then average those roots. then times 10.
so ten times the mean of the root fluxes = 18.5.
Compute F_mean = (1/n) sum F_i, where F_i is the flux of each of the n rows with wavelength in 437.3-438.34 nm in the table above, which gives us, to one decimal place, 4.1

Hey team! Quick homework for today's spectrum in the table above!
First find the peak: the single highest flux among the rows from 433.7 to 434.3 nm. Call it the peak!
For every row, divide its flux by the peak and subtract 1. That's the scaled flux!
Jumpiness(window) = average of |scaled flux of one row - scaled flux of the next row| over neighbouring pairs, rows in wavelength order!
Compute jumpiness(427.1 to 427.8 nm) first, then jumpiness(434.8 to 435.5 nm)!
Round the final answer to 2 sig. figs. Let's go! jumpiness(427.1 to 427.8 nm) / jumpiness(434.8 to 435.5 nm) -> 0.81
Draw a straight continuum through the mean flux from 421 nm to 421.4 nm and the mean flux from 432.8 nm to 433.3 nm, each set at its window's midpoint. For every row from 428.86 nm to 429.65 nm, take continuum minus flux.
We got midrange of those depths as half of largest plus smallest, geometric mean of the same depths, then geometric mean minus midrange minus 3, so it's -3.32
